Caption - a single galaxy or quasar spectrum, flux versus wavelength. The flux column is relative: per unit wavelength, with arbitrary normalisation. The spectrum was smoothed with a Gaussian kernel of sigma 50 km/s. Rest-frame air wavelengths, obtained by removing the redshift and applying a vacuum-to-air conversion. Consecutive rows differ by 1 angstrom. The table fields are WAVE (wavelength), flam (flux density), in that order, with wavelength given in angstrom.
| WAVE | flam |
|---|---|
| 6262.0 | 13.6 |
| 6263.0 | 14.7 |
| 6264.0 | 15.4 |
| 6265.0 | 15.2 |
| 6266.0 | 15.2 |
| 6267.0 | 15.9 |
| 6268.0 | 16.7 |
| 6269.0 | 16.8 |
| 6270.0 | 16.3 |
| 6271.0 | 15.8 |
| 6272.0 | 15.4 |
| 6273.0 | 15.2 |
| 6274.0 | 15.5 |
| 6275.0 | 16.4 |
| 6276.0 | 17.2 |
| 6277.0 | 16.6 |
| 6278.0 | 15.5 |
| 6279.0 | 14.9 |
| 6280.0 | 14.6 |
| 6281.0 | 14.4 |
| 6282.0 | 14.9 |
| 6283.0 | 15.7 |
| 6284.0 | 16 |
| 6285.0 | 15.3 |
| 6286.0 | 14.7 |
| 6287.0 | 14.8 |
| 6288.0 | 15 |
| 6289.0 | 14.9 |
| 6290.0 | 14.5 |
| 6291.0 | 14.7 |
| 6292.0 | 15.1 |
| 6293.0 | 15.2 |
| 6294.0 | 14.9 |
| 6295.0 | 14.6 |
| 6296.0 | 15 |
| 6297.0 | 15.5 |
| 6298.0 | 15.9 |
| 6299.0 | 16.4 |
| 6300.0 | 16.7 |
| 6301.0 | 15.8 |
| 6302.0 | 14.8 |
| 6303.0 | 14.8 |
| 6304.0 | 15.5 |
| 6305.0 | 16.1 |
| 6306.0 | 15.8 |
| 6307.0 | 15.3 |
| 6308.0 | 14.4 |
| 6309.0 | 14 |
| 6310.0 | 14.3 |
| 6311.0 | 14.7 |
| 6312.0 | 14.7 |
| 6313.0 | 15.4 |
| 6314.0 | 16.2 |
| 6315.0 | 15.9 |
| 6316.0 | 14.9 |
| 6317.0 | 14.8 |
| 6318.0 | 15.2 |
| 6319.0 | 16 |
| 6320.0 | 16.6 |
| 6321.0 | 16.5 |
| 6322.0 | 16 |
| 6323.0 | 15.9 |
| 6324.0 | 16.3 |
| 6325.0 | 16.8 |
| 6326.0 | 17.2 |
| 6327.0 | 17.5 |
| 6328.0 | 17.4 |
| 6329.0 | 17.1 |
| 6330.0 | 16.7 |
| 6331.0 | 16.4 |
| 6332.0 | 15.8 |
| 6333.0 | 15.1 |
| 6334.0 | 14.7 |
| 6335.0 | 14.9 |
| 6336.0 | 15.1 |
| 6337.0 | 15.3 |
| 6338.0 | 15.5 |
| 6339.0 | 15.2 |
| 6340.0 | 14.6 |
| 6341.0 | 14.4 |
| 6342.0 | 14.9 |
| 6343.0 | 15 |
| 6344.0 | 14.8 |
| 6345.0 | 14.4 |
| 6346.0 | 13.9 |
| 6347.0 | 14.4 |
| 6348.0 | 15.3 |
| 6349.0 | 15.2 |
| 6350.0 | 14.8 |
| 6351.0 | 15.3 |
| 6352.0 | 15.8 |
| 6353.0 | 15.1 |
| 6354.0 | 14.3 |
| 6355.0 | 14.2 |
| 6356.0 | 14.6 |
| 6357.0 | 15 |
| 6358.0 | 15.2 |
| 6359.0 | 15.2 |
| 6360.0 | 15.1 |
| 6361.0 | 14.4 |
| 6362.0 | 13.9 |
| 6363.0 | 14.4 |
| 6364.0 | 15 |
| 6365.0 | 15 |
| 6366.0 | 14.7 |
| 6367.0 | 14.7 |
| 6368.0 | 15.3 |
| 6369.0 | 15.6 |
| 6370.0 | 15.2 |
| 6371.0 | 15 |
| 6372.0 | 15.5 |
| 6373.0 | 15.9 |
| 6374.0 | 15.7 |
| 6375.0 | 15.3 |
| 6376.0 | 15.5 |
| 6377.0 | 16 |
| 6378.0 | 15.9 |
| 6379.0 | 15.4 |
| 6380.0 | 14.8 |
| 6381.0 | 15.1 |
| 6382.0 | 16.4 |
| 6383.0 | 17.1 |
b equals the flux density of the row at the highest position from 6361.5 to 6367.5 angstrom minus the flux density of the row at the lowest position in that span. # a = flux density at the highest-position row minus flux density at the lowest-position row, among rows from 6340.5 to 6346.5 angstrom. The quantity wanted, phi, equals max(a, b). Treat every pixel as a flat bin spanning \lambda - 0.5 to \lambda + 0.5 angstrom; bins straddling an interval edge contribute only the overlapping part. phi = 0.80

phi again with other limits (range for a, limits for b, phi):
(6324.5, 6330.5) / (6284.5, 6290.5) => -0.10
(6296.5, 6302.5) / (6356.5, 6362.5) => -0.70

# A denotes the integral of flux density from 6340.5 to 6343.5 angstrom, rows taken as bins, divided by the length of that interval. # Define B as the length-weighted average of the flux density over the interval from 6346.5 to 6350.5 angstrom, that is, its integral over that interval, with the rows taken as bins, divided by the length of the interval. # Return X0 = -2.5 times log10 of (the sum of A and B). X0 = -3.68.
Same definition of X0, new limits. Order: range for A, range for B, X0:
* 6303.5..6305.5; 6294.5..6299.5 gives -3.74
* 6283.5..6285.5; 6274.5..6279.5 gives -3.76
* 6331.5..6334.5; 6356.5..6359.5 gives -3.70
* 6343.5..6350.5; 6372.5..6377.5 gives -3.71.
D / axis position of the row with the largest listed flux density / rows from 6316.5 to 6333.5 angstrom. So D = 6327.0 angstrom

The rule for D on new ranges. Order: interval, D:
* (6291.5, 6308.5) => 6300.0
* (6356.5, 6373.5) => 6373.0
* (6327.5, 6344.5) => 6328.0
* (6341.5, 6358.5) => 6352.0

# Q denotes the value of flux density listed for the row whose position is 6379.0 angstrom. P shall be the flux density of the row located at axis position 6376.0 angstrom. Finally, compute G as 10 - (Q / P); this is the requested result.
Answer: 9.01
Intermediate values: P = 15.5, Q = 15.4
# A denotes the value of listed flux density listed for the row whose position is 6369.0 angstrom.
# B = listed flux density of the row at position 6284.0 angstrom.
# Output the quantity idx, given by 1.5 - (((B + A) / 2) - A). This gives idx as 1.3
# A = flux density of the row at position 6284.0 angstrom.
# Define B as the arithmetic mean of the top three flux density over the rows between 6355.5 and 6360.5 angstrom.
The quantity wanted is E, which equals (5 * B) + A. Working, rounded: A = 16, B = 15.2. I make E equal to 91.8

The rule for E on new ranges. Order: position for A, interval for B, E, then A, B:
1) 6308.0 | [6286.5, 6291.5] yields 88.9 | 14.4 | 14.9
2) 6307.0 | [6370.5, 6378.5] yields 95.0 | 15.3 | 15.9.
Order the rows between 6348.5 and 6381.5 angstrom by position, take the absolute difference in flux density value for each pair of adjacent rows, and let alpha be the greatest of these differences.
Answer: 0.80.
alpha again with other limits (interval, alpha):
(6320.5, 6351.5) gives 0.90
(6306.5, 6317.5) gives 1.00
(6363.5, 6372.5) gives 0.60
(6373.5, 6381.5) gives 0.60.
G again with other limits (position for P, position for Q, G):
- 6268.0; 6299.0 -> 9.02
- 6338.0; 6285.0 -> 9.01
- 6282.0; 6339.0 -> 8.98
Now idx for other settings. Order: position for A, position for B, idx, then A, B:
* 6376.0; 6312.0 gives 1.9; 15.5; 14.7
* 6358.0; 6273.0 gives 1.5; 15.2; 15.2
